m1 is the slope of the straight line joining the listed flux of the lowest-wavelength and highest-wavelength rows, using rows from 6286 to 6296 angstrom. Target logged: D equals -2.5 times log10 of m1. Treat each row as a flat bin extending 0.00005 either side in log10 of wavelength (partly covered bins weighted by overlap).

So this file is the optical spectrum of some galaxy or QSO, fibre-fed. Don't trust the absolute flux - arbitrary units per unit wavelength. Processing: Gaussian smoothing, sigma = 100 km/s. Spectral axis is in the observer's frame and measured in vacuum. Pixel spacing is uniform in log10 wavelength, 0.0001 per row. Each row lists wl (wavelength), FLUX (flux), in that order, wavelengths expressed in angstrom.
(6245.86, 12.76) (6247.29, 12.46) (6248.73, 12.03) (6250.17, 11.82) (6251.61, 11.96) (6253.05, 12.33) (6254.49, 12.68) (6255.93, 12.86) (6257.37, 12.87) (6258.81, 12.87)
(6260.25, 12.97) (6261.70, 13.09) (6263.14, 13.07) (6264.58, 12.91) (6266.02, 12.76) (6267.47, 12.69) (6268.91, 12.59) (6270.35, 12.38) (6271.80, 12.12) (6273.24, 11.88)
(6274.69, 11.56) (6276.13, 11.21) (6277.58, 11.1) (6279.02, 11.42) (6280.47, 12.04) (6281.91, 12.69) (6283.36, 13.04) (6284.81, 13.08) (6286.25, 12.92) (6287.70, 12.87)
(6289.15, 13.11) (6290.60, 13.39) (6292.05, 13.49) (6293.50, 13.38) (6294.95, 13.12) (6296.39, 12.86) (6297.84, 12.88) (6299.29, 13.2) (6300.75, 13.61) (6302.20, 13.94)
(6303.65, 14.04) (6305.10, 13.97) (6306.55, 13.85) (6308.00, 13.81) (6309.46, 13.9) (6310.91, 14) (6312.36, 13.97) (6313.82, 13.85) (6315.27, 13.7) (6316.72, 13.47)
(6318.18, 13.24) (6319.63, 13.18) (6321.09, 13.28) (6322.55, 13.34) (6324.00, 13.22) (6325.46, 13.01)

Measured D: 4.1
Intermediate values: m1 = 0.02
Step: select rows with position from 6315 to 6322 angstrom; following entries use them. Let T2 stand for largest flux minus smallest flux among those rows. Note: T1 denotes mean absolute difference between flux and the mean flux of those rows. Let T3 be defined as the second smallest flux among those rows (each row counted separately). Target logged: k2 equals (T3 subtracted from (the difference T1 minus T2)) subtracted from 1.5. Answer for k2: 15.1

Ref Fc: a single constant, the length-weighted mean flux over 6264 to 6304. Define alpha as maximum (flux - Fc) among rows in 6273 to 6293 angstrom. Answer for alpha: 0.78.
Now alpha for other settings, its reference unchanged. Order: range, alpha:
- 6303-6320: 1.33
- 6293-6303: 1.23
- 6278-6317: 1.33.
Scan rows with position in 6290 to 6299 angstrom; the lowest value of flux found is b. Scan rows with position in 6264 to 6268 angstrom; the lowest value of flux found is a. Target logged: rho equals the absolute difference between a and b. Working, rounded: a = 12.69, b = 12.86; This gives 0.2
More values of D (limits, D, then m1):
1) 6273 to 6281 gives 4.1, 0.02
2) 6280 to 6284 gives 1.2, 0.35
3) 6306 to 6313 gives 4.2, 0.02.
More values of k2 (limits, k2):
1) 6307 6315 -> 15.5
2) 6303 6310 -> 15.5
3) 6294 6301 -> 14.9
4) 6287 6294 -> 15.0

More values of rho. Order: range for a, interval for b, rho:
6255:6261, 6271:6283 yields 1.8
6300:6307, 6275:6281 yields 2.5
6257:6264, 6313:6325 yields 0.3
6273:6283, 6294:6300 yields 1.8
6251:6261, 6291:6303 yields 0.9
